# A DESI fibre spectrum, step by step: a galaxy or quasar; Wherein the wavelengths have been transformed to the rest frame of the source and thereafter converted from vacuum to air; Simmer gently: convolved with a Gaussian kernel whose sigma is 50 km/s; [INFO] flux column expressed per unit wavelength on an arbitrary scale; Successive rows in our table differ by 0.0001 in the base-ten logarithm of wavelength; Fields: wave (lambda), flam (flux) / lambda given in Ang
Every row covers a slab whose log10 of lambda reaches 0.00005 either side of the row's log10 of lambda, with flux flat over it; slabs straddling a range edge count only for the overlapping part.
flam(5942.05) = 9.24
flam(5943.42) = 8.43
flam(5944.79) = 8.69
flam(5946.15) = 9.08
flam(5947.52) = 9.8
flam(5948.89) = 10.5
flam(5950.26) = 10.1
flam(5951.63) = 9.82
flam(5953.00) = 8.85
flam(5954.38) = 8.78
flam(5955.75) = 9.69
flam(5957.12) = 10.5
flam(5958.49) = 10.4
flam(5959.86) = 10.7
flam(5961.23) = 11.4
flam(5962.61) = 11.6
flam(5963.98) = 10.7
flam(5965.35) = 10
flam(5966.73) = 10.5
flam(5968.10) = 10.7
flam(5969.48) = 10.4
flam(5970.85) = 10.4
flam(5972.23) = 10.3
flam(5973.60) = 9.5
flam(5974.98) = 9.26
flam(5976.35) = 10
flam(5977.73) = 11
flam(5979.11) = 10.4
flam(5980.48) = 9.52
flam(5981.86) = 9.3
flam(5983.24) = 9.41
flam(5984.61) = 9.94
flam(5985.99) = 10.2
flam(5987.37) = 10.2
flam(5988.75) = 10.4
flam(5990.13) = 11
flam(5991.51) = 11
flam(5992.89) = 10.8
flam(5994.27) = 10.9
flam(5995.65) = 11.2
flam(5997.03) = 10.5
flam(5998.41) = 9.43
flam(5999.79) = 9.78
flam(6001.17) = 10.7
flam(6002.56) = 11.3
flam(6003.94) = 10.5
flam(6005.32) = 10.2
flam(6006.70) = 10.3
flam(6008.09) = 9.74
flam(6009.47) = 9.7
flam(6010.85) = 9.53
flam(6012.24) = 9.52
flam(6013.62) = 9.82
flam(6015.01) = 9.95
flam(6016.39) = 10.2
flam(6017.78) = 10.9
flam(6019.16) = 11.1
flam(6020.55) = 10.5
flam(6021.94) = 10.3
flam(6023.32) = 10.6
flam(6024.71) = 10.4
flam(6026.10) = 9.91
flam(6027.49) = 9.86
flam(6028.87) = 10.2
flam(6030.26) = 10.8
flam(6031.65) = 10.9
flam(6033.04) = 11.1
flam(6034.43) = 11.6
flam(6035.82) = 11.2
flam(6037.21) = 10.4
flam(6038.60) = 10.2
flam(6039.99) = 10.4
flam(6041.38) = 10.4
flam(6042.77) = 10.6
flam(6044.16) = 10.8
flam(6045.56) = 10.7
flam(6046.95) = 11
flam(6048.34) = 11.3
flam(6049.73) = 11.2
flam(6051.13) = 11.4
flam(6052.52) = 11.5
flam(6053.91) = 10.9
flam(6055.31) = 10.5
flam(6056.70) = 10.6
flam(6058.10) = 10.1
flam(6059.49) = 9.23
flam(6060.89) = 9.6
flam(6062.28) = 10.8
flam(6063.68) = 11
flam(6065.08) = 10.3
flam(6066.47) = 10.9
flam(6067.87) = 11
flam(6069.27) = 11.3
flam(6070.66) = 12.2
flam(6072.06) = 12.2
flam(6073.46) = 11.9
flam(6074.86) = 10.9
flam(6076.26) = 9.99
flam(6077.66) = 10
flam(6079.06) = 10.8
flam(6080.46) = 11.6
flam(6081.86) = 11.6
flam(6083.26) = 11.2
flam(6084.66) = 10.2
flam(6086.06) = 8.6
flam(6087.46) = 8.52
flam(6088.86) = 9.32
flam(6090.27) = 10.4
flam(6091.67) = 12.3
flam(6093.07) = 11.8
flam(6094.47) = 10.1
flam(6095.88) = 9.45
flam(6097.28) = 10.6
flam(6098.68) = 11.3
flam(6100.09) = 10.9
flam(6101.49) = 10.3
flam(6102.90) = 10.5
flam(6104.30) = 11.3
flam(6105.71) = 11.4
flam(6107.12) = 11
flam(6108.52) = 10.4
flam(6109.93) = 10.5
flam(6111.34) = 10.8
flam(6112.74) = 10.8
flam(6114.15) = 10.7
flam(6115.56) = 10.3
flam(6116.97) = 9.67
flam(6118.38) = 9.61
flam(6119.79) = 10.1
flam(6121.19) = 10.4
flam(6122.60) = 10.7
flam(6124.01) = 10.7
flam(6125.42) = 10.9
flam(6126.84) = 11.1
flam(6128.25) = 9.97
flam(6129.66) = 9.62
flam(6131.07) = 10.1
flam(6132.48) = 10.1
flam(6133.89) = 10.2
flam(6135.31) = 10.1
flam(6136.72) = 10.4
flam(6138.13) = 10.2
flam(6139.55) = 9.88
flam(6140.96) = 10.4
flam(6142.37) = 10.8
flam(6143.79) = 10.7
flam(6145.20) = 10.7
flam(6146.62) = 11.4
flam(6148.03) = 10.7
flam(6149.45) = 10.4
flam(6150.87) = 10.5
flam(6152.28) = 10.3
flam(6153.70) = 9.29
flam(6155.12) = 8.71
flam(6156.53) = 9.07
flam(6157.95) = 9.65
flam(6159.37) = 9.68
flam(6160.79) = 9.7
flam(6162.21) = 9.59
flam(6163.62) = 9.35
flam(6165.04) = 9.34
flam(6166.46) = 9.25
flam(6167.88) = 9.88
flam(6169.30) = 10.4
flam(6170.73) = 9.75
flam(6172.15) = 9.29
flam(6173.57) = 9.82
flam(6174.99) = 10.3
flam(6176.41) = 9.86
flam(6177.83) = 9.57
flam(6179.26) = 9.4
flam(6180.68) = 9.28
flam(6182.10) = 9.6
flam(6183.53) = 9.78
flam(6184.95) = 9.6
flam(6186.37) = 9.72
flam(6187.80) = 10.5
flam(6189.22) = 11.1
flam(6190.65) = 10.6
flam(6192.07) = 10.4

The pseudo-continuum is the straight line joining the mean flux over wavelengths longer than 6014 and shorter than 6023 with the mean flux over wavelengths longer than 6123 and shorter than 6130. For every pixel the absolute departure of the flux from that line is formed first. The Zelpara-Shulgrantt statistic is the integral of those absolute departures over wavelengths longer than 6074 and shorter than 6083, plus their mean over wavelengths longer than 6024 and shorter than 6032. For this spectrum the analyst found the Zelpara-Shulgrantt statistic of 6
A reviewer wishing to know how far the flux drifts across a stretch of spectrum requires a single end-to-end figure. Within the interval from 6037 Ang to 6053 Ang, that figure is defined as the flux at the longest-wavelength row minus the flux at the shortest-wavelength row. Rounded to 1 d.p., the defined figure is 1.1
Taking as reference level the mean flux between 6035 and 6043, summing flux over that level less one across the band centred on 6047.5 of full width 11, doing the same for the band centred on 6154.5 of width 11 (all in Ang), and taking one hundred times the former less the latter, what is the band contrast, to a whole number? 103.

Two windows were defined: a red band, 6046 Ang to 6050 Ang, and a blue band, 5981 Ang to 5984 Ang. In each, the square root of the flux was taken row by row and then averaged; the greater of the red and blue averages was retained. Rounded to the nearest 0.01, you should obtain 3.34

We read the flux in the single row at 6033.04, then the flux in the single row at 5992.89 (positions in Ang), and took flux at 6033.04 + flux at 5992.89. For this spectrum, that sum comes 21.9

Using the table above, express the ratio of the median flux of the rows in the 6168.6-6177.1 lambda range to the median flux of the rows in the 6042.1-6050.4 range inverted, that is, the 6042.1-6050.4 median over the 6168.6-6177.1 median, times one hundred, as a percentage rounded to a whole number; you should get 111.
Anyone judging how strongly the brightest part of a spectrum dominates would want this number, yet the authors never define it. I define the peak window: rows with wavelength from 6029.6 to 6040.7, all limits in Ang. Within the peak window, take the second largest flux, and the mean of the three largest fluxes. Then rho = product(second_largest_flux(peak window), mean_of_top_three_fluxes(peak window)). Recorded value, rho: 127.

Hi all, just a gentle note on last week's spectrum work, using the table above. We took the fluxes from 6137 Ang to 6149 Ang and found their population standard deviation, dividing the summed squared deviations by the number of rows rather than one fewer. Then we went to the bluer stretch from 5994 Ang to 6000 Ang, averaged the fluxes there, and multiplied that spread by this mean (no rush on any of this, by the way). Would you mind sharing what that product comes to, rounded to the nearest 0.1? 4.4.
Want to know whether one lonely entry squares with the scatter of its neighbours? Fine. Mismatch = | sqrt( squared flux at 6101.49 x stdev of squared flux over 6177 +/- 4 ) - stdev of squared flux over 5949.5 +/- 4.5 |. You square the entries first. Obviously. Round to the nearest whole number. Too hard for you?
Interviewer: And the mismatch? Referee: 16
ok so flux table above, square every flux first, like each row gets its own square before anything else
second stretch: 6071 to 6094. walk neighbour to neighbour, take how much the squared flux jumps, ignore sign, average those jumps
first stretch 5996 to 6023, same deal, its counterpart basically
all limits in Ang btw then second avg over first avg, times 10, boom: 19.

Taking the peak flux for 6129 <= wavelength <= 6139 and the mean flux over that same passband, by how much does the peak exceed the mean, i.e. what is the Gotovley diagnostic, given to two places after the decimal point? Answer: 0.30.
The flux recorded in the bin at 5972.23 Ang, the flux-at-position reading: 10.3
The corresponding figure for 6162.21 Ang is 9.59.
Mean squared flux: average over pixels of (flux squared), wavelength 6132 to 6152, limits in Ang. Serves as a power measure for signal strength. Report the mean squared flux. 110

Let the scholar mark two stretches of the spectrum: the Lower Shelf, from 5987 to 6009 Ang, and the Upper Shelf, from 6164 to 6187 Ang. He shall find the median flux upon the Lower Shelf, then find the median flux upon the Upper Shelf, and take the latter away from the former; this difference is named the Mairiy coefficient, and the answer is 0.8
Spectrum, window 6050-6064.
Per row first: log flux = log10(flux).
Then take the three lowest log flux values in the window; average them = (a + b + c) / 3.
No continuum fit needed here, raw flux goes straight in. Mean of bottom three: 0.98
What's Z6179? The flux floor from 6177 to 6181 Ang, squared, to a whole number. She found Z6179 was 86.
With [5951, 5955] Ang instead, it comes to 77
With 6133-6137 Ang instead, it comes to 102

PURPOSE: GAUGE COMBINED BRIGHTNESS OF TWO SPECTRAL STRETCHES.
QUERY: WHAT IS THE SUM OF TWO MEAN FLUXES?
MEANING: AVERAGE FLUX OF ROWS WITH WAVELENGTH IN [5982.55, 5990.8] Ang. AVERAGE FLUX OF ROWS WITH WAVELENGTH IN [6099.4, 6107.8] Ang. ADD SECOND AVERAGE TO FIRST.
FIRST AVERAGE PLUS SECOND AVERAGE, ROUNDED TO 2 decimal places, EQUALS 21.09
